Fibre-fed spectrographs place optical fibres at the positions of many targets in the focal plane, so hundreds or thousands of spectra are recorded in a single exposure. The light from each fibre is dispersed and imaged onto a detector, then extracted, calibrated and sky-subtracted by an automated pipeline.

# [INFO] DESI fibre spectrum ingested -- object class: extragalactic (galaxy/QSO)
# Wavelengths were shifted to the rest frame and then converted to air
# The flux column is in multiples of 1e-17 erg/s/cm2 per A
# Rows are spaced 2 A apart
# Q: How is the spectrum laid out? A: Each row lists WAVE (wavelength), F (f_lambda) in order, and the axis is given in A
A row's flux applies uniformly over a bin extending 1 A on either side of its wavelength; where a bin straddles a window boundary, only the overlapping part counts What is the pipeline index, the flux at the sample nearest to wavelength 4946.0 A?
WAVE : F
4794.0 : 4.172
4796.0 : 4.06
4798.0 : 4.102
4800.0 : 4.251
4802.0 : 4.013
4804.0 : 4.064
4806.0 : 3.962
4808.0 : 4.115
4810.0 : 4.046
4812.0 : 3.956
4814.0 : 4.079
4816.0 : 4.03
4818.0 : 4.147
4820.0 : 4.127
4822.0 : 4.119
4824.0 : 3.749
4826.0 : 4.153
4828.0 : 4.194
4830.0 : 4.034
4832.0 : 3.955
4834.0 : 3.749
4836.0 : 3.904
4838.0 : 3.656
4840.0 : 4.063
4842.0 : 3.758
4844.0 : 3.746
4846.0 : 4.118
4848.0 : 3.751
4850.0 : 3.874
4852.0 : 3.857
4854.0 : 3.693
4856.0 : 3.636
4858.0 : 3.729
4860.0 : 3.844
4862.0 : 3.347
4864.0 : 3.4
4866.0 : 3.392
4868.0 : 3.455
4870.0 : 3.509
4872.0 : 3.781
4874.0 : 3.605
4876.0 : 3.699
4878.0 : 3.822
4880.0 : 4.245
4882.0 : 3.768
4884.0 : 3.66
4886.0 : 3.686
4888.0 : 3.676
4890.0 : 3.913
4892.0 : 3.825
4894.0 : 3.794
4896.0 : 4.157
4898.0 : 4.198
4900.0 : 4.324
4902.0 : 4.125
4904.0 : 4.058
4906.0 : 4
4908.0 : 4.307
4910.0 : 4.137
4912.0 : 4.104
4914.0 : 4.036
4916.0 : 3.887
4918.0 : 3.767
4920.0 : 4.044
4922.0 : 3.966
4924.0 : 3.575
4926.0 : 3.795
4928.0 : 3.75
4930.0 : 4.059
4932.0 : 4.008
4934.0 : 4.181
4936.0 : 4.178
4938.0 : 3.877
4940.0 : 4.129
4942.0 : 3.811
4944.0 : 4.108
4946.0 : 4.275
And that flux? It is 4.275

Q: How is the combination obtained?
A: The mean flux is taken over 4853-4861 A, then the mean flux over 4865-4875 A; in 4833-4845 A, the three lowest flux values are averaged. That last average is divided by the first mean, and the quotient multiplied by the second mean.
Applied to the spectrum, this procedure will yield 3.54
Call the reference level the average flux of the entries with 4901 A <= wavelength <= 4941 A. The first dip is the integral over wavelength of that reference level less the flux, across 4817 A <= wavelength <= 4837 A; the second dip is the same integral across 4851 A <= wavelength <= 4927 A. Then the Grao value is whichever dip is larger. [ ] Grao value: 12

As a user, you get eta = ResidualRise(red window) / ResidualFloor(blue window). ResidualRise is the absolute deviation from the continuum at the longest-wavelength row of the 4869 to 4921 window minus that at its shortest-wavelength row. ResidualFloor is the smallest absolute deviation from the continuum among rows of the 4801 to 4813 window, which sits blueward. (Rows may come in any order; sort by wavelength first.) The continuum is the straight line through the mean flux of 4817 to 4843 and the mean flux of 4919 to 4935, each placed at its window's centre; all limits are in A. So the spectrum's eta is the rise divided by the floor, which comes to -16.5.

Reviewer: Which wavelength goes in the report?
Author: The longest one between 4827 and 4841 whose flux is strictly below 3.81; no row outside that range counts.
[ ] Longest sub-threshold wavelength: 4838.0 A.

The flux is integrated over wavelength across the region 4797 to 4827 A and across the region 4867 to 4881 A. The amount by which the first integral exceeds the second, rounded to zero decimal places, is 70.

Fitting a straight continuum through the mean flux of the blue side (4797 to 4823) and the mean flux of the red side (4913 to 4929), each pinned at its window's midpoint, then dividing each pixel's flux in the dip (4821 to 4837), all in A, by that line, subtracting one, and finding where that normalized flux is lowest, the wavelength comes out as 4824.0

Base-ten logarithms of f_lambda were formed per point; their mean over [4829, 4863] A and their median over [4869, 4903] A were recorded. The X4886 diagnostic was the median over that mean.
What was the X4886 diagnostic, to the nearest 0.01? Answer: 1.00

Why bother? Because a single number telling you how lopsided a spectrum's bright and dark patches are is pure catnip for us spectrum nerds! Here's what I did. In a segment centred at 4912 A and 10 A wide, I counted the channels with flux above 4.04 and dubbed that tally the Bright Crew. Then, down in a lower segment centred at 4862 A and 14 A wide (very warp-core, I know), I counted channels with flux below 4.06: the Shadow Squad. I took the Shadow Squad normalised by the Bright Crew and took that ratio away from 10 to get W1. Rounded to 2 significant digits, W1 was 7.7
